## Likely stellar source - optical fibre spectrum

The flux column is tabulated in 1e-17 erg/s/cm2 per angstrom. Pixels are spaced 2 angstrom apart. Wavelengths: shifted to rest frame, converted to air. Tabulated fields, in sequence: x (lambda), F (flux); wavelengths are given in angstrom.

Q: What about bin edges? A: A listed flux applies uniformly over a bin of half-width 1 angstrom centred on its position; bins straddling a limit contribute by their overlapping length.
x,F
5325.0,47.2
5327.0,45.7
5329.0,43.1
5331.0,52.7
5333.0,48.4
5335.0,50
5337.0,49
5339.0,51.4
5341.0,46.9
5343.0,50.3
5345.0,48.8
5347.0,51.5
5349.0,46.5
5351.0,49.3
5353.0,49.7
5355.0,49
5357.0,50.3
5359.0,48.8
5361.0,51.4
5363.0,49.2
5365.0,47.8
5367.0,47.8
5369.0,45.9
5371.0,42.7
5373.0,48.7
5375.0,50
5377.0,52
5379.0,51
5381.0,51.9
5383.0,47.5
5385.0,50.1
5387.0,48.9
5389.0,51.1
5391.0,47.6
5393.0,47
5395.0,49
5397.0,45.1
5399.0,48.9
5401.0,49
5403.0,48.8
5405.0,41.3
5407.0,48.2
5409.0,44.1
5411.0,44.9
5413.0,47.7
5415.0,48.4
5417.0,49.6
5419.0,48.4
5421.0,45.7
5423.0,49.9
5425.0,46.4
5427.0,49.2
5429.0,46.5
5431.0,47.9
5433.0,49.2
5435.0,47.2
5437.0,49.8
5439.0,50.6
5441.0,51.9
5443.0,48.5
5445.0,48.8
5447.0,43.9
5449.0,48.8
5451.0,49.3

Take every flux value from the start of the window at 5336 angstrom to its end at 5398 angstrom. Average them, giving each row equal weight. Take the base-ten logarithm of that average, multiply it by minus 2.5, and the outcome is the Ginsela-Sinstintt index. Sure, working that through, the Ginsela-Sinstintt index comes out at -4.22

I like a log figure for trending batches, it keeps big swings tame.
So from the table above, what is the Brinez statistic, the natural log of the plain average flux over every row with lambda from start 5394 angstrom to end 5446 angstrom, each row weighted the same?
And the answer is 3.87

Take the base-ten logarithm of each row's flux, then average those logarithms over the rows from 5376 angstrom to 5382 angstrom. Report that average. 1.71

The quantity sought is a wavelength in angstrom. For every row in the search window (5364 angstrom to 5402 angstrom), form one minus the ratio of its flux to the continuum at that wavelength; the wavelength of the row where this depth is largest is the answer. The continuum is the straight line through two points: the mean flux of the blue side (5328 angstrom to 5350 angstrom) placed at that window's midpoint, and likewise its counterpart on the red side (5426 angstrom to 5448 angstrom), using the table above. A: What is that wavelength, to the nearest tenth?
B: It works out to 5371.0 angstrom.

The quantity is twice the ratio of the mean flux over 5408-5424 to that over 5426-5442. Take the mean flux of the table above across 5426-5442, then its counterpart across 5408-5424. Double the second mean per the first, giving 1.93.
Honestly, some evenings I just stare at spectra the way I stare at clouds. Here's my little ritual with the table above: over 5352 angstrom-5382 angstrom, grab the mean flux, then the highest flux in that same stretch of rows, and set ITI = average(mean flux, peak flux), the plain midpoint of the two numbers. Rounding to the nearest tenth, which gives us 50.5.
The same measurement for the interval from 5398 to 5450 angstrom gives 49.9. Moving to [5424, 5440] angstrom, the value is 49.5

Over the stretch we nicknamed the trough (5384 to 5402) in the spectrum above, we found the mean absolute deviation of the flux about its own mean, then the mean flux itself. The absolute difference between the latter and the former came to 47.2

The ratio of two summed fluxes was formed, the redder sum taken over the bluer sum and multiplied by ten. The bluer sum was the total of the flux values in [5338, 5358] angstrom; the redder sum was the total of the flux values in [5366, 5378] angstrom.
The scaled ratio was 6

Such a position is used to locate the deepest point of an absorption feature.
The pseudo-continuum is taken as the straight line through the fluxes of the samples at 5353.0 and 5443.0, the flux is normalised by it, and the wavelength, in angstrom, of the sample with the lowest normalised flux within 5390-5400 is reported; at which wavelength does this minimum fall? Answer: 5397.0 angstrom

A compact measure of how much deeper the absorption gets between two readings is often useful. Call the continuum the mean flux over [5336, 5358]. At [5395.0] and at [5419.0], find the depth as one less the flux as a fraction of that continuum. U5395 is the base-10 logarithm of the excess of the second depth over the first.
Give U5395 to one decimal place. -1.9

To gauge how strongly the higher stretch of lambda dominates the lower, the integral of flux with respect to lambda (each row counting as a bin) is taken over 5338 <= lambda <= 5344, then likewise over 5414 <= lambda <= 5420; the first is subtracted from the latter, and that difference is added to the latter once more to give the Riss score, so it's 288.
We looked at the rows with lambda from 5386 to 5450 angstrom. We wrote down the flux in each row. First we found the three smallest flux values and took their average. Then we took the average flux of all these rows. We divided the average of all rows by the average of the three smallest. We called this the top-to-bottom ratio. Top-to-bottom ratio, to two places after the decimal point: 1.11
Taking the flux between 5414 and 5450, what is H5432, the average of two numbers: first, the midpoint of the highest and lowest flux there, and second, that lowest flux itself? 45.9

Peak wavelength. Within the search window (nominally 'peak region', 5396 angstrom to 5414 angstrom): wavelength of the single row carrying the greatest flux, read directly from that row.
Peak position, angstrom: 5401.0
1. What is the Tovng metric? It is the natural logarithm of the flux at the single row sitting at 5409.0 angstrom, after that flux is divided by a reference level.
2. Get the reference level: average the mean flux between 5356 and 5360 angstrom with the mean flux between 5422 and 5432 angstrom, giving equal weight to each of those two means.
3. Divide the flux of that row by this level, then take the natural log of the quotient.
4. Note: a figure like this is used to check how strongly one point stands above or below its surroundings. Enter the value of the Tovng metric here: -0.10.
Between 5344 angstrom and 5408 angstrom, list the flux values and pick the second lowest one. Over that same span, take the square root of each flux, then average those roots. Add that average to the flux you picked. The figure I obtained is 49.7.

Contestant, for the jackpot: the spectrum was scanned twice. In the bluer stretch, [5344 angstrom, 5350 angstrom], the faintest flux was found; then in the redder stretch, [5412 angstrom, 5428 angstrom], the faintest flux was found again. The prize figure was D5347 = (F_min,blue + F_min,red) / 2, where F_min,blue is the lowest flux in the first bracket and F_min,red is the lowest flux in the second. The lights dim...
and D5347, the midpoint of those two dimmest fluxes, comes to 46.1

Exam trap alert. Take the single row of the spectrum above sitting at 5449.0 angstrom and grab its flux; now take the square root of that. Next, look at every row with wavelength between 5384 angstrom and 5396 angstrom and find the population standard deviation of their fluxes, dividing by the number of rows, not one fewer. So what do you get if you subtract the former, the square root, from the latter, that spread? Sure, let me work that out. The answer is -5.6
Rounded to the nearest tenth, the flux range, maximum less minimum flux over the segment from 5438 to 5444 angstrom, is 3.4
